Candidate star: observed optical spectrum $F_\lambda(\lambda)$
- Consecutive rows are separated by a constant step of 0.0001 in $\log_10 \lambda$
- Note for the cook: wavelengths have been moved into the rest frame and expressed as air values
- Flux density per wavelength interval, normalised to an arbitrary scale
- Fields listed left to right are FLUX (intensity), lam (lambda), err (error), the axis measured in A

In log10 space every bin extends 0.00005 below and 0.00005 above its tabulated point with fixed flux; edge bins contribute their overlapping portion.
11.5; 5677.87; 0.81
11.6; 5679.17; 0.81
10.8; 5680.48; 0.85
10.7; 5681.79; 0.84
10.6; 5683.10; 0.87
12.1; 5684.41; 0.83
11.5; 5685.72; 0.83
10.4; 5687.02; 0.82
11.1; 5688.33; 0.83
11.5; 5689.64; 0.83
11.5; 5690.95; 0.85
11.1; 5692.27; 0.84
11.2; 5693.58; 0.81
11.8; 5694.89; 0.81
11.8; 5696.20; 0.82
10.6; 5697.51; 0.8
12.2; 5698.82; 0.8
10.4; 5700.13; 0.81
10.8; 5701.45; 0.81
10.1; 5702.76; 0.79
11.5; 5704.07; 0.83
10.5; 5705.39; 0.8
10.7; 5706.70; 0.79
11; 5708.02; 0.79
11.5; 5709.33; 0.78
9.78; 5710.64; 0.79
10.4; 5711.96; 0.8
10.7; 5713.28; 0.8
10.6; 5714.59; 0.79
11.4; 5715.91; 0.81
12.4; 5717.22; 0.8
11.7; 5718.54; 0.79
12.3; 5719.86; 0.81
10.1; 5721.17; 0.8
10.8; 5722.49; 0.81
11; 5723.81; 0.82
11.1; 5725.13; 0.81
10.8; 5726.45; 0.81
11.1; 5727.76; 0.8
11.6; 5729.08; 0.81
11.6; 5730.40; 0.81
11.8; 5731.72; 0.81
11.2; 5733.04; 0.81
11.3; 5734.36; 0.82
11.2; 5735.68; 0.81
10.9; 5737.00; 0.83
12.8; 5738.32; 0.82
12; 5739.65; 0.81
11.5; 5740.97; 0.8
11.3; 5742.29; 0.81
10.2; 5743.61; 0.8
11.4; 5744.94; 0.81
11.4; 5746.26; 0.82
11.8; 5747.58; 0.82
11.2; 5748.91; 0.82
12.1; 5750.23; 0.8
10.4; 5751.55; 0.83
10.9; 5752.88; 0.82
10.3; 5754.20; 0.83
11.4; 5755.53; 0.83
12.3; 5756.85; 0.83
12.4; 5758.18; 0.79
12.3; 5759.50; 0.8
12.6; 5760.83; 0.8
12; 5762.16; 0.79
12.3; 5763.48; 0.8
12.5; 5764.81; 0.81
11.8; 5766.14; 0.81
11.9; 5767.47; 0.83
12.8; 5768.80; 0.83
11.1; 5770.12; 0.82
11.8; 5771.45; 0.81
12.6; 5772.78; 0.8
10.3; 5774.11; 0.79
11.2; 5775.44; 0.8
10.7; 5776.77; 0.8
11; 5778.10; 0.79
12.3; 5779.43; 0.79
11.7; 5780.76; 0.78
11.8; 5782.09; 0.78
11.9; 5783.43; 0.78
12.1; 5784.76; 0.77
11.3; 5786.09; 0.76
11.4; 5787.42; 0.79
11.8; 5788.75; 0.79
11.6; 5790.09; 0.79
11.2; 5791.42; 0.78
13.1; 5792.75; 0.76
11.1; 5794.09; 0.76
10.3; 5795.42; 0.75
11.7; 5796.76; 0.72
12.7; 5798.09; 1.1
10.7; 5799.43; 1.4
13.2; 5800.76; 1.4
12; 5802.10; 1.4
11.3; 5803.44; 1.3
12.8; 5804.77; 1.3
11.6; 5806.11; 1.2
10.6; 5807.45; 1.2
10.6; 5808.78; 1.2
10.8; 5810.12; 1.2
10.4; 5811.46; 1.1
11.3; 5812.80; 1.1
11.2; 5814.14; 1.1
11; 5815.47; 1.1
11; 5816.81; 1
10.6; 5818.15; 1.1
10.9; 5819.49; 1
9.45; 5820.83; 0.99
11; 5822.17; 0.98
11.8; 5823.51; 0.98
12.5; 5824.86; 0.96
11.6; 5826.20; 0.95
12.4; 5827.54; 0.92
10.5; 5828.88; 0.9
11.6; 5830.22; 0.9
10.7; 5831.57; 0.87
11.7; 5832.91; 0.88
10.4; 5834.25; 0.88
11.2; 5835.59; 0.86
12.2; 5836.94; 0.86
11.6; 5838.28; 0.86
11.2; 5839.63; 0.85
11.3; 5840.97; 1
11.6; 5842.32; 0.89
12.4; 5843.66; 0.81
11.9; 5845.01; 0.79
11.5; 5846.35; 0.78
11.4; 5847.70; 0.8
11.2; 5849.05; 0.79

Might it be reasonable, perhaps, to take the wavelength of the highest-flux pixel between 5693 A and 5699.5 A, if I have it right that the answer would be 5698.82 A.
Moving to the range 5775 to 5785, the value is 5779.43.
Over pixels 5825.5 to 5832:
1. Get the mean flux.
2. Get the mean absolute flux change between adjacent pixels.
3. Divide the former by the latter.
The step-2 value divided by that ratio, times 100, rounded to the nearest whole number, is 12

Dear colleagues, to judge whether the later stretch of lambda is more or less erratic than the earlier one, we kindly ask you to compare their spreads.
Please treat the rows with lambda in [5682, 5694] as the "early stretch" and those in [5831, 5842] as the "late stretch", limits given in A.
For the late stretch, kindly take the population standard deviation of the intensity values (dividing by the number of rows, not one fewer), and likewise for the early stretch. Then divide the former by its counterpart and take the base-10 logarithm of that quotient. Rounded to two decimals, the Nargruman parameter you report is 0.04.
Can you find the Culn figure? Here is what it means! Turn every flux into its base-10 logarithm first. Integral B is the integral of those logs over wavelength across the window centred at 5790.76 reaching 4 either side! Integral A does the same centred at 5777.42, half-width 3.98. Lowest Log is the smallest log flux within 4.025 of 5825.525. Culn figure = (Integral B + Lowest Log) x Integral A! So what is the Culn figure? 80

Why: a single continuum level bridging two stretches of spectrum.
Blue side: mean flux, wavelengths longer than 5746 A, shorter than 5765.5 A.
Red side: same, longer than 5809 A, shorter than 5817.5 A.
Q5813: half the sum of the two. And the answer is 11.3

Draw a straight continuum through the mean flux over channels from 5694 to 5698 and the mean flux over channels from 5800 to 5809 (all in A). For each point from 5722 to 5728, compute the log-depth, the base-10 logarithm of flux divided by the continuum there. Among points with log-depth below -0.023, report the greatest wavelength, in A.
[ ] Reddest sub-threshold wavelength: 5726.45 A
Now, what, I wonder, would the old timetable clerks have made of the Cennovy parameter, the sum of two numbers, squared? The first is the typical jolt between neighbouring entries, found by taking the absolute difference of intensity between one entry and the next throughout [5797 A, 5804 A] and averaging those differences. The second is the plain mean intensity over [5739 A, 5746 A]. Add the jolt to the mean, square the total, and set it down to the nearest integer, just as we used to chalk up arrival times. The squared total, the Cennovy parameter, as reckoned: 166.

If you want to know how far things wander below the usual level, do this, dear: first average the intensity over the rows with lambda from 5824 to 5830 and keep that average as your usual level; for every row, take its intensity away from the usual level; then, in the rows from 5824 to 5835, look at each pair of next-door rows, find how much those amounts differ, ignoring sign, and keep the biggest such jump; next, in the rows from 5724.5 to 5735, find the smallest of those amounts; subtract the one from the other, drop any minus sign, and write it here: 2.0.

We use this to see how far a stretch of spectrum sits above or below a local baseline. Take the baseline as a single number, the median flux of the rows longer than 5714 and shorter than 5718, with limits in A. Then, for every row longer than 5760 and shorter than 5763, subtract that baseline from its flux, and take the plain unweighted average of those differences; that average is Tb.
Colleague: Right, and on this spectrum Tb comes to 0.9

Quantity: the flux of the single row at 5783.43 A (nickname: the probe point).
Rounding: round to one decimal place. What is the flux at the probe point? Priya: 11.9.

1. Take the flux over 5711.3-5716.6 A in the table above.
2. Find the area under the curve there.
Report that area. 57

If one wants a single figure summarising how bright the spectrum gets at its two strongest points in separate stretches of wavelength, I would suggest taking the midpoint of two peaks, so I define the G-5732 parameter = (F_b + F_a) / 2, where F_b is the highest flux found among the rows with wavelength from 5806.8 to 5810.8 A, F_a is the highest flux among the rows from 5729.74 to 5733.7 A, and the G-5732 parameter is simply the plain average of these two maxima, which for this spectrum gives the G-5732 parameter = 11.3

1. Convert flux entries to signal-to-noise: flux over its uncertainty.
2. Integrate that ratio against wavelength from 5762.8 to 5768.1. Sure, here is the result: 79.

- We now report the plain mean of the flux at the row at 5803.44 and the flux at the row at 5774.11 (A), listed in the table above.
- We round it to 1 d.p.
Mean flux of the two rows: 10.8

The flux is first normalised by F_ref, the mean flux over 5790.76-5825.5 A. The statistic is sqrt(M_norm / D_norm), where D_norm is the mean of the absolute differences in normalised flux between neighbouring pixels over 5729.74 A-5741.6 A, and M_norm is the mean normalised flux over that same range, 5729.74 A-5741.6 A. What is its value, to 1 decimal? 4.5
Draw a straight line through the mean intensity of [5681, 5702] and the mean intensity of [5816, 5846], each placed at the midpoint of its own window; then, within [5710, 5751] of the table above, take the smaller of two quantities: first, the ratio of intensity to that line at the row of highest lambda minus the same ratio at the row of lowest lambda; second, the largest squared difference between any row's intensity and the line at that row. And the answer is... 0.20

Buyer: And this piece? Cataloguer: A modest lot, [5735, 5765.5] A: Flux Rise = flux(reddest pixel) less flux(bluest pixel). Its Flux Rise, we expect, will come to 1.3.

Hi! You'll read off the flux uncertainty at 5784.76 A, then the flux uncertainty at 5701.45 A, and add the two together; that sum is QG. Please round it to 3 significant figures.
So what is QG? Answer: 1.58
